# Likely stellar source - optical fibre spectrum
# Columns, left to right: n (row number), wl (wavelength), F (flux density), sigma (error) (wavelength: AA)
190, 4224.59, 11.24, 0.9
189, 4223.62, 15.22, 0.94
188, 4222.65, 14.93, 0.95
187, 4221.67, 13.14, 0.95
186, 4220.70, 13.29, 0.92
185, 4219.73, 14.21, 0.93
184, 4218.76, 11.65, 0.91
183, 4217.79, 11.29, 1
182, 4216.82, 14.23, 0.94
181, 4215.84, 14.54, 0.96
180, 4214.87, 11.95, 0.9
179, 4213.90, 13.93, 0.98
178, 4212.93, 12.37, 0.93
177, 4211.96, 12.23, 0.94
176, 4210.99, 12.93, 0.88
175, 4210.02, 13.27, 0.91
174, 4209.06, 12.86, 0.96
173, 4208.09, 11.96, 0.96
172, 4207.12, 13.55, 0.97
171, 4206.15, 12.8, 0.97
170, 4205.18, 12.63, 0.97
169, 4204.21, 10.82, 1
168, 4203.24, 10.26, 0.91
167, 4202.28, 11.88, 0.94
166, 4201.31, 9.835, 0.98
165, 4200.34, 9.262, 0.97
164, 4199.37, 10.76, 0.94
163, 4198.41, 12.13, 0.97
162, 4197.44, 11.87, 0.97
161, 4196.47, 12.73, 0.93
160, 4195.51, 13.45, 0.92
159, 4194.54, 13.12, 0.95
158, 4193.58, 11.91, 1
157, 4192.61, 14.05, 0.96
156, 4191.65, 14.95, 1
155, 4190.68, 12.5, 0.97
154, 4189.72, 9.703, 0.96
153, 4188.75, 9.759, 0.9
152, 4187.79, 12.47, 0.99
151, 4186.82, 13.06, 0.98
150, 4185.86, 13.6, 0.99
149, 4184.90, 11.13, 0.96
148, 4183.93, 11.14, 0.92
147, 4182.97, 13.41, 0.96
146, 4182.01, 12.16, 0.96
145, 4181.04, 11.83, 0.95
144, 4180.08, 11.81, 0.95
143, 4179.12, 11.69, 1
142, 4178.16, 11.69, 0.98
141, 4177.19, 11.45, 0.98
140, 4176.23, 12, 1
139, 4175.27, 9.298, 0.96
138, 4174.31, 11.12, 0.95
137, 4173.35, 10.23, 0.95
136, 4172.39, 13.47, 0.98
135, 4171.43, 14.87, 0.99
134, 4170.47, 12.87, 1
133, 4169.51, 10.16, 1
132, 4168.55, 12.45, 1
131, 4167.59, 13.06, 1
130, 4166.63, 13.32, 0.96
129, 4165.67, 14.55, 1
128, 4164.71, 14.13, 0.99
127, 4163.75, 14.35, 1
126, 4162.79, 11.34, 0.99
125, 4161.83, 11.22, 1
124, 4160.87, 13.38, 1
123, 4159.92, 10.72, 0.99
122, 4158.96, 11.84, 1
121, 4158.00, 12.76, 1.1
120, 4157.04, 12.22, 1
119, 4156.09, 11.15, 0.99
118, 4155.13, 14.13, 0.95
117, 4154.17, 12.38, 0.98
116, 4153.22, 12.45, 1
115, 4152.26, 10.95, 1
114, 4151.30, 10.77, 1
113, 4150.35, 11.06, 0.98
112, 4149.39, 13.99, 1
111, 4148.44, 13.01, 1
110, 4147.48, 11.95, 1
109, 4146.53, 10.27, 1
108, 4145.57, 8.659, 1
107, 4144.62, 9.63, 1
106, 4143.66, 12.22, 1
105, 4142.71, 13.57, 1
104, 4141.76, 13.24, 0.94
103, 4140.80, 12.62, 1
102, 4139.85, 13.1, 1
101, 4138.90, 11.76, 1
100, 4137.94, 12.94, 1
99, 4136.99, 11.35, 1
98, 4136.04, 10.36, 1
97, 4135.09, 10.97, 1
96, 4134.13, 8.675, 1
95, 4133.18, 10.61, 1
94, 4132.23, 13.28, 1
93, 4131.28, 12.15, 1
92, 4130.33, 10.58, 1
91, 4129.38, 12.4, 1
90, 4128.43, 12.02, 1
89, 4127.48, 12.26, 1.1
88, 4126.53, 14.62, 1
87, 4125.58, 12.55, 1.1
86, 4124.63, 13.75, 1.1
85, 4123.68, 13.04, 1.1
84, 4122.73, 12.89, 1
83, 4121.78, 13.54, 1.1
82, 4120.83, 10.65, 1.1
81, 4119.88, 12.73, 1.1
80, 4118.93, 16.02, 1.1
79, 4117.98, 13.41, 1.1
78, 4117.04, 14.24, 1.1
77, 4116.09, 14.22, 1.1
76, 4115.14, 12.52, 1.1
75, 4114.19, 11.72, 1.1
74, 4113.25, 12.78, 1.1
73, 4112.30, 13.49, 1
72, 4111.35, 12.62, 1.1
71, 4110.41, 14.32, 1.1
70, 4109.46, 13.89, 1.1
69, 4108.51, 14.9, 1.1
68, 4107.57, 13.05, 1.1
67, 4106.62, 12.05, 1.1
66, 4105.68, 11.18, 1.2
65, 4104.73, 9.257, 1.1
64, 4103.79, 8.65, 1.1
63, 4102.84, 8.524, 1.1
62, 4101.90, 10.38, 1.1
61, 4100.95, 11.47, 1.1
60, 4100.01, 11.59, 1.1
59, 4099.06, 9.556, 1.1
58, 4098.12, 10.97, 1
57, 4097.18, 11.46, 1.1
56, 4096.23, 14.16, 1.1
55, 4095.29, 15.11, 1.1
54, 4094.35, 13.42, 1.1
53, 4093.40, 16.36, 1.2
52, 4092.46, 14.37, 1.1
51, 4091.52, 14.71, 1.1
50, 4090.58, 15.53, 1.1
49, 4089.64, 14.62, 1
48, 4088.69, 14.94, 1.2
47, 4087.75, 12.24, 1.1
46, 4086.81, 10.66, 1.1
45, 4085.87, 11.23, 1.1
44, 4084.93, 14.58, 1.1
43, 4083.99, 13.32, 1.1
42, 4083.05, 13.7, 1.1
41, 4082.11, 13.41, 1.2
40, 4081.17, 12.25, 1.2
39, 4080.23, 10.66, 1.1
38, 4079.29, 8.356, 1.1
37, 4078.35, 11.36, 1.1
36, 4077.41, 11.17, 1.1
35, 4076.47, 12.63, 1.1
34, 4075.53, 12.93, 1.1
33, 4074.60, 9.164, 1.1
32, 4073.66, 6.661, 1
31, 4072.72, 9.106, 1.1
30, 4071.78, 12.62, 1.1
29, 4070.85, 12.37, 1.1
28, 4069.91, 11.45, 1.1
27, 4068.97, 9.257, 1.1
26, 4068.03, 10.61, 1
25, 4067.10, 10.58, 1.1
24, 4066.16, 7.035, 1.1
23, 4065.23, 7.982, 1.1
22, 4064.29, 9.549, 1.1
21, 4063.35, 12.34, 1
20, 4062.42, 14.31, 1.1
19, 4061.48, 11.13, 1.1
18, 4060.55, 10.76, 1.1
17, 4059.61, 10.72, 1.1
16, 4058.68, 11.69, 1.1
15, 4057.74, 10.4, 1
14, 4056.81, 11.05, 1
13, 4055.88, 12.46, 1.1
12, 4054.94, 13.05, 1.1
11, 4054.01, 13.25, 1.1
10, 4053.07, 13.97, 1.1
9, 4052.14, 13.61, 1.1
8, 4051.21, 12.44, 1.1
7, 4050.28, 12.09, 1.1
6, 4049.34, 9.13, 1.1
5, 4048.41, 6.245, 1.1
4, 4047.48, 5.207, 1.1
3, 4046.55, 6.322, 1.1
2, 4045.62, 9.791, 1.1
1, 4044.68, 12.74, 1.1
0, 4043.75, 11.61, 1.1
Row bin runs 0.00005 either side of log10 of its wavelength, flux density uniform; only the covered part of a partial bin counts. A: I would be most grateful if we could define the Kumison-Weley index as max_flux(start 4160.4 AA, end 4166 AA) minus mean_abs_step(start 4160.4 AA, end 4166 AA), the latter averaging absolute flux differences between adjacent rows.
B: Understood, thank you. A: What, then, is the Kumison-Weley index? 13.4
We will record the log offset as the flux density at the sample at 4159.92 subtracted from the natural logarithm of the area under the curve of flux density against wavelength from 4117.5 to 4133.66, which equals -5.4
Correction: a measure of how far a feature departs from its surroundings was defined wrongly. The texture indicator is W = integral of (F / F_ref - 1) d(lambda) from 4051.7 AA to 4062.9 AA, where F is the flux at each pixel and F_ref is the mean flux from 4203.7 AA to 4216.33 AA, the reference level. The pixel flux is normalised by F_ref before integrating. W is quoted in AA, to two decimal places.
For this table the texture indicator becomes -0.49 AA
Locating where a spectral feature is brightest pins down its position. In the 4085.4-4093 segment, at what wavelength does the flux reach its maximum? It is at 4090.58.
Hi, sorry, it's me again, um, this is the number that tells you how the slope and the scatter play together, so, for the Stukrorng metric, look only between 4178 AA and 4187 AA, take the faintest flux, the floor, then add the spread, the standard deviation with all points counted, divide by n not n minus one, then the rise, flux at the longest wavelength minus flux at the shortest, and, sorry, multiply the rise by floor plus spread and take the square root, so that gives 4.1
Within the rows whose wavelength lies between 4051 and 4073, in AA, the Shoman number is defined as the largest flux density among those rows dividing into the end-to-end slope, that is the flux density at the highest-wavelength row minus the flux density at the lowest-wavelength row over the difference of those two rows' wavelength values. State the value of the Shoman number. -0.011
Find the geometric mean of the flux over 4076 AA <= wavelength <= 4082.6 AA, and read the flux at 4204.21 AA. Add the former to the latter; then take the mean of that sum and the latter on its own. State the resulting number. 16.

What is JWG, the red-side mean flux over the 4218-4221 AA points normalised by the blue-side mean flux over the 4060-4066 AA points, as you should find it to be 1.19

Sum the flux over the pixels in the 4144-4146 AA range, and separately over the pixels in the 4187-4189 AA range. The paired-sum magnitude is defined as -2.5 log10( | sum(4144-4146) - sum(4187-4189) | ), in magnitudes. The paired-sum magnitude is -1.5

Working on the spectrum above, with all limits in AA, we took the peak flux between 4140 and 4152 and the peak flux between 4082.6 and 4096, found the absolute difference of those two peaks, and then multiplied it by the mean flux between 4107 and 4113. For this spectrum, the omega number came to 32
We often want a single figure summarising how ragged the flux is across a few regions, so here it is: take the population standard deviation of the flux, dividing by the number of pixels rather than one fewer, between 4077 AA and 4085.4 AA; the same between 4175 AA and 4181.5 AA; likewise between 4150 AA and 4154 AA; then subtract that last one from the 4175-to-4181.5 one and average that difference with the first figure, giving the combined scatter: 1.01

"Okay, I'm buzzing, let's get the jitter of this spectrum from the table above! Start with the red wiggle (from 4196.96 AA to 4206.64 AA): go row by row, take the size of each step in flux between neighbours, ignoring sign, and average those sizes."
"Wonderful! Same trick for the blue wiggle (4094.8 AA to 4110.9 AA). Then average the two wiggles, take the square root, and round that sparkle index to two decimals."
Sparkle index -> 1.06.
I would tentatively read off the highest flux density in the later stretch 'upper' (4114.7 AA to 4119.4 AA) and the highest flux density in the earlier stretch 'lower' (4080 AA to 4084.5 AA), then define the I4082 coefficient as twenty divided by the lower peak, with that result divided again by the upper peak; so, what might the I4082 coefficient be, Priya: 0.091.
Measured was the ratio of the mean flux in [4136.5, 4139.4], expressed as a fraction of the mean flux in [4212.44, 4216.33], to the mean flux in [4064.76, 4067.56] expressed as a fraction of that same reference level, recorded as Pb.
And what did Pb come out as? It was 1.41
